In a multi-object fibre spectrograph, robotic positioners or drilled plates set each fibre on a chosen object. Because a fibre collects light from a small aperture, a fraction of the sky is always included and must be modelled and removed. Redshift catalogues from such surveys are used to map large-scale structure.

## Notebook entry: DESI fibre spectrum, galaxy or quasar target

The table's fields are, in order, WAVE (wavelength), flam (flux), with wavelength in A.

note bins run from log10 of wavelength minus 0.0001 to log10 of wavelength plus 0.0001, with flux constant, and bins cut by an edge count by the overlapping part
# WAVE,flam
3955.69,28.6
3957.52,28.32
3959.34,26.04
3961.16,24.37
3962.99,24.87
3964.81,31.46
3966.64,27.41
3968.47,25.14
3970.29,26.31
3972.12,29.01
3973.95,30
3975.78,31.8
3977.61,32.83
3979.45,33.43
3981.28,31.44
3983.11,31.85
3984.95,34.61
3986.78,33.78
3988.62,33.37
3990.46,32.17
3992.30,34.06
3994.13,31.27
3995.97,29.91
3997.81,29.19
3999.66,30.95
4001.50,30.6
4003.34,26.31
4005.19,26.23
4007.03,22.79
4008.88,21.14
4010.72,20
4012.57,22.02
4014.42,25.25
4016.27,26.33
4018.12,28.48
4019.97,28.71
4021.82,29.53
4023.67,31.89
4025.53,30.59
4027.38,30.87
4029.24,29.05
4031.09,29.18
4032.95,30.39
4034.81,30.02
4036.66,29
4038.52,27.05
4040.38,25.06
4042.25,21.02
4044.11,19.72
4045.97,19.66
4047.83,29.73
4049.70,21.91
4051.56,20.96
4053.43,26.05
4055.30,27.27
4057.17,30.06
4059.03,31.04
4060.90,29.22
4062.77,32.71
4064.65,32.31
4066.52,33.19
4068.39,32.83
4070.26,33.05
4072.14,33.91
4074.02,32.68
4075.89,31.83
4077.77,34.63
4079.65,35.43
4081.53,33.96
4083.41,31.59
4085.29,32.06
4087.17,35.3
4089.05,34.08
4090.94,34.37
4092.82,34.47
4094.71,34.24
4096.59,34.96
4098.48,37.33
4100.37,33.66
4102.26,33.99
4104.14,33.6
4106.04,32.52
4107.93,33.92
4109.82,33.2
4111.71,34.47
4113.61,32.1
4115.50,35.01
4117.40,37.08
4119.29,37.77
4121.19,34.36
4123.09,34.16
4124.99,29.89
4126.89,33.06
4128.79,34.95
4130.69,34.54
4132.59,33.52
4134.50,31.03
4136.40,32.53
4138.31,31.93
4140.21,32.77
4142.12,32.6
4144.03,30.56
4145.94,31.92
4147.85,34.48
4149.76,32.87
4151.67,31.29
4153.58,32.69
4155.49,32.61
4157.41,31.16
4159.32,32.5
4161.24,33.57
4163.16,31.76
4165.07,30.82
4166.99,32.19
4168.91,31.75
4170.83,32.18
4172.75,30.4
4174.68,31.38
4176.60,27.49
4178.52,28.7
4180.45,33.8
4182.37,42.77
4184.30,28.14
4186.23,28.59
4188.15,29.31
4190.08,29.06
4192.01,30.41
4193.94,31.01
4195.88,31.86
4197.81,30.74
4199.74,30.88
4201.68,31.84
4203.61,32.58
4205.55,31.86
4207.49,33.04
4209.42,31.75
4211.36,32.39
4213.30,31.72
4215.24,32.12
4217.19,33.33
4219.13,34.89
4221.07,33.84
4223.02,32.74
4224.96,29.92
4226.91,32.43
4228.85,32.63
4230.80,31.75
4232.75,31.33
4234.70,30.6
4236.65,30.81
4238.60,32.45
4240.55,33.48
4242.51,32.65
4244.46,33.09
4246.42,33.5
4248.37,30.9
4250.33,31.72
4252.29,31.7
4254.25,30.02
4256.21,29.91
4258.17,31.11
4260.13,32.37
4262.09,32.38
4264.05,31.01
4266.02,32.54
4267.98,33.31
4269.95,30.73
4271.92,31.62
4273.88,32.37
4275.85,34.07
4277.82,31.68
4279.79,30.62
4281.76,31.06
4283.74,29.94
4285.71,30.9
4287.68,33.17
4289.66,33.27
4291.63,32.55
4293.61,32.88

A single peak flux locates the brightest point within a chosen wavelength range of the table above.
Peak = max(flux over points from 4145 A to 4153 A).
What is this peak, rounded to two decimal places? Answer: 34.48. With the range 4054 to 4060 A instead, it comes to 31.04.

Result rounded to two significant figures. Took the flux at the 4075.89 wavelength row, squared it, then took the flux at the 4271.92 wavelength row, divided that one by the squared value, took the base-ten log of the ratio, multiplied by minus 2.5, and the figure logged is 3.8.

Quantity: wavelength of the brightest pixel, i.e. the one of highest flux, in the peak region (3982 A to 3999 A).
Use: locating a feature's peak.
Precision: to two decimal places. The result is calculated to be 3984.95 A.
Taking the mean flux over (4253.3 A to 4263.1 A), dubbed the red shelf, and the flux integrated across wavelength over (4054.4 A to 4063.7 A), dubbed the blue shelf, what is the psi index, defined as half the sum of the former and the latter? 156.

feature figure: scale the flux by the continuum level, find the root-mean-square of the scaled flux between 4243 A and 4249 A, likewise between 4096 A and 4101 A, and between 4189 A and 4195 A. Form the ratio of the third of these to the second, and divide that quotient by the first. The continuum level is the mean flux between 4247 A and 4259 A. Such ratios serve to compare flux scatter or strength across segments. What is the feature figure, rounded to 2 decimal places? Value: 0.81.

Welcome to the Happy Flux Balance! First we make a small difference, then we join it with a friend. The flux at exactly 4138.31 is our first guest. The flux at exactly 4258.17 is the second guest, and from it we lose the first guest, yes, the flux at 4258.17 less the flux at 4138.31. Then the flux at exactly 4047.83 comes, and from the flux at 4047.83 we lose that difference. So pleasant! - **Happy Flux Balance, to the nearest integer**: 31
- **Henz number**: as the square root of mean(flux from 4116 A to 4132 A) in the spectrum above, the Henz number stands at 5.87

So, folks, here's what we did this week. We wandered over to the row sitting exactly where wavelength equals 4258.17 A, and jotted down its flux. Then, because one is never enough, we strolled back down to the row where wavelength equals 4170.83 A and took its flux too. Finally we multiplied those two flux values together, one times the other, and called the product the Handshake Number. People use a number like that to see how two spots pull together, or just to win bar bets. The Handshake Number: 1001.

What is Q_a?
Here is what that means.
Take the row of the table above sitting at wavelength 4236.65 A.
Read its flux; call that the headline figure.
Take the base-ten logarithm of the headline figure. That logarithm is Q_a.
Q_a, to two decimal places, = 1.49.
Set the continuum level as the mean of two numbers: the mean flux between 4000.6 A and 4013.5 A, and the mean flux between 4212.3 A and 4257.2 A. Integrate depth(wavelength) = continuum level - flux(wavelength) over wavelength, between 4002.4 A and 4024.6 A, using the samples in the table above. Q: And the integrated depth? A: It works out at 53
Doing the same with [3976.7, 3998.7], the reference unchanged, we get -93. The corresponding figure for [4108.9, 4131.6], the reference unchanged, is -139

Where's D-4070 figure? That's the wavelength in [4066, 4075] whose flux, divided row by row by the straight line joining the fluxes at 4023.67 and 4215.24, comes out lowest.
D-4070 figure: 4074.02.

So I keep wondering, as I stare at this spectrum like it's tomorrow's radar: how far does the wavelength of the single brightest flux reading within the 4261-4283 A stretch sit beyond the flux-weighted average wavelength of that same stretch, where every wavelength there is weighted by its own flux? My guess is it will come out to 4.0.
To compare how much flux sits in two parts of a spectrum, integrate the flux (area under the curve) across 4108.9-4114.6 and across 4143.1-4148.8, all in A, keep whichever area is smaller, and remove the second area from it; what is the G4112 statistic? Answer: 0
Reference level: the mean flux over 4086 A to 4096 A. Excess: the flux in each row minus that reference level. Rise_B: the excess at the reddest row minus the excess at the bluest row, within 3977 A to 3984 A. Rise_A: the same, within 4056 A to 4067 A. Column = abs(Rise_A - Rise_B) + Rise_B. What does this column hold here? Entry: 3.1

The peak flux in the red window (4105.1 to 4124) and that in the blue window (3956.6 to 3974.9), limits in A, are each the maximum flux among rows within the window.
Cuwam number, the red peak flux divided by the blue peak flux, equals 1.20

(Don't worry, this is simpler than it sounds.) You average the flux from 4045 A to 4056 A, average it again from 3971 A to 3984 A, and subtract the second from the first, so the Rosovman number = -7.2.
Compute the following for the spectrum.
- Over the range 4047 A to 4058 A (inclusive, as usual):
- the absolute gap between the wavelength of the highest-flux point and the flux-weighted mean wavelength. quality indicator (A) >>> 4.5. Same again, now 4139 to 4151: 2.8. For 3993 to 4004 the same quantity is 4.5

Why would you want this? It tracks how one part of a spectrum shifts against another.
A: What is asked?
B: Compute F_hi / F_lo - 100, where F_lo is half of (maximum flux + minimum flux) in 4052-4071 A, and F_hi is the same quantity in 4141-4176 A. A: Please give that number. -98.9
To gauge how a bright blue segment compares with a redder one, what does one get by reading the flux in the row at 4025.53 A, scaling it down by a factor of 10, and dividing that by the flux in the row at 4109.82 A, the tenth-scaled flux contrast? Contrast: 0.092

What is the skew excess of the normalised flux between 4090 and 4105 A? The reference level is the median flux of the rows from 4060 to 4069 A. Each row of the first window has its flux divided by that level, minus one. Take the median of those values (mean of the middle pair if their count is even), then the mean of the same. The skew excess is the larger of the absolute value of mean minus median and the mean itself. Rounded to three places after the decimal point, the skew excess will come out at 0.057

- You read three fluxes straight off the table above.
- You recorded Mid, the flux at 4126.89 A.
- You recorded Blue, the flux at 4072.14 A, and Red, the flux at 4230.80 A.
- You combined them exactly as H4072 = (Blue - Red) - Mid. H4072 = -30.9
